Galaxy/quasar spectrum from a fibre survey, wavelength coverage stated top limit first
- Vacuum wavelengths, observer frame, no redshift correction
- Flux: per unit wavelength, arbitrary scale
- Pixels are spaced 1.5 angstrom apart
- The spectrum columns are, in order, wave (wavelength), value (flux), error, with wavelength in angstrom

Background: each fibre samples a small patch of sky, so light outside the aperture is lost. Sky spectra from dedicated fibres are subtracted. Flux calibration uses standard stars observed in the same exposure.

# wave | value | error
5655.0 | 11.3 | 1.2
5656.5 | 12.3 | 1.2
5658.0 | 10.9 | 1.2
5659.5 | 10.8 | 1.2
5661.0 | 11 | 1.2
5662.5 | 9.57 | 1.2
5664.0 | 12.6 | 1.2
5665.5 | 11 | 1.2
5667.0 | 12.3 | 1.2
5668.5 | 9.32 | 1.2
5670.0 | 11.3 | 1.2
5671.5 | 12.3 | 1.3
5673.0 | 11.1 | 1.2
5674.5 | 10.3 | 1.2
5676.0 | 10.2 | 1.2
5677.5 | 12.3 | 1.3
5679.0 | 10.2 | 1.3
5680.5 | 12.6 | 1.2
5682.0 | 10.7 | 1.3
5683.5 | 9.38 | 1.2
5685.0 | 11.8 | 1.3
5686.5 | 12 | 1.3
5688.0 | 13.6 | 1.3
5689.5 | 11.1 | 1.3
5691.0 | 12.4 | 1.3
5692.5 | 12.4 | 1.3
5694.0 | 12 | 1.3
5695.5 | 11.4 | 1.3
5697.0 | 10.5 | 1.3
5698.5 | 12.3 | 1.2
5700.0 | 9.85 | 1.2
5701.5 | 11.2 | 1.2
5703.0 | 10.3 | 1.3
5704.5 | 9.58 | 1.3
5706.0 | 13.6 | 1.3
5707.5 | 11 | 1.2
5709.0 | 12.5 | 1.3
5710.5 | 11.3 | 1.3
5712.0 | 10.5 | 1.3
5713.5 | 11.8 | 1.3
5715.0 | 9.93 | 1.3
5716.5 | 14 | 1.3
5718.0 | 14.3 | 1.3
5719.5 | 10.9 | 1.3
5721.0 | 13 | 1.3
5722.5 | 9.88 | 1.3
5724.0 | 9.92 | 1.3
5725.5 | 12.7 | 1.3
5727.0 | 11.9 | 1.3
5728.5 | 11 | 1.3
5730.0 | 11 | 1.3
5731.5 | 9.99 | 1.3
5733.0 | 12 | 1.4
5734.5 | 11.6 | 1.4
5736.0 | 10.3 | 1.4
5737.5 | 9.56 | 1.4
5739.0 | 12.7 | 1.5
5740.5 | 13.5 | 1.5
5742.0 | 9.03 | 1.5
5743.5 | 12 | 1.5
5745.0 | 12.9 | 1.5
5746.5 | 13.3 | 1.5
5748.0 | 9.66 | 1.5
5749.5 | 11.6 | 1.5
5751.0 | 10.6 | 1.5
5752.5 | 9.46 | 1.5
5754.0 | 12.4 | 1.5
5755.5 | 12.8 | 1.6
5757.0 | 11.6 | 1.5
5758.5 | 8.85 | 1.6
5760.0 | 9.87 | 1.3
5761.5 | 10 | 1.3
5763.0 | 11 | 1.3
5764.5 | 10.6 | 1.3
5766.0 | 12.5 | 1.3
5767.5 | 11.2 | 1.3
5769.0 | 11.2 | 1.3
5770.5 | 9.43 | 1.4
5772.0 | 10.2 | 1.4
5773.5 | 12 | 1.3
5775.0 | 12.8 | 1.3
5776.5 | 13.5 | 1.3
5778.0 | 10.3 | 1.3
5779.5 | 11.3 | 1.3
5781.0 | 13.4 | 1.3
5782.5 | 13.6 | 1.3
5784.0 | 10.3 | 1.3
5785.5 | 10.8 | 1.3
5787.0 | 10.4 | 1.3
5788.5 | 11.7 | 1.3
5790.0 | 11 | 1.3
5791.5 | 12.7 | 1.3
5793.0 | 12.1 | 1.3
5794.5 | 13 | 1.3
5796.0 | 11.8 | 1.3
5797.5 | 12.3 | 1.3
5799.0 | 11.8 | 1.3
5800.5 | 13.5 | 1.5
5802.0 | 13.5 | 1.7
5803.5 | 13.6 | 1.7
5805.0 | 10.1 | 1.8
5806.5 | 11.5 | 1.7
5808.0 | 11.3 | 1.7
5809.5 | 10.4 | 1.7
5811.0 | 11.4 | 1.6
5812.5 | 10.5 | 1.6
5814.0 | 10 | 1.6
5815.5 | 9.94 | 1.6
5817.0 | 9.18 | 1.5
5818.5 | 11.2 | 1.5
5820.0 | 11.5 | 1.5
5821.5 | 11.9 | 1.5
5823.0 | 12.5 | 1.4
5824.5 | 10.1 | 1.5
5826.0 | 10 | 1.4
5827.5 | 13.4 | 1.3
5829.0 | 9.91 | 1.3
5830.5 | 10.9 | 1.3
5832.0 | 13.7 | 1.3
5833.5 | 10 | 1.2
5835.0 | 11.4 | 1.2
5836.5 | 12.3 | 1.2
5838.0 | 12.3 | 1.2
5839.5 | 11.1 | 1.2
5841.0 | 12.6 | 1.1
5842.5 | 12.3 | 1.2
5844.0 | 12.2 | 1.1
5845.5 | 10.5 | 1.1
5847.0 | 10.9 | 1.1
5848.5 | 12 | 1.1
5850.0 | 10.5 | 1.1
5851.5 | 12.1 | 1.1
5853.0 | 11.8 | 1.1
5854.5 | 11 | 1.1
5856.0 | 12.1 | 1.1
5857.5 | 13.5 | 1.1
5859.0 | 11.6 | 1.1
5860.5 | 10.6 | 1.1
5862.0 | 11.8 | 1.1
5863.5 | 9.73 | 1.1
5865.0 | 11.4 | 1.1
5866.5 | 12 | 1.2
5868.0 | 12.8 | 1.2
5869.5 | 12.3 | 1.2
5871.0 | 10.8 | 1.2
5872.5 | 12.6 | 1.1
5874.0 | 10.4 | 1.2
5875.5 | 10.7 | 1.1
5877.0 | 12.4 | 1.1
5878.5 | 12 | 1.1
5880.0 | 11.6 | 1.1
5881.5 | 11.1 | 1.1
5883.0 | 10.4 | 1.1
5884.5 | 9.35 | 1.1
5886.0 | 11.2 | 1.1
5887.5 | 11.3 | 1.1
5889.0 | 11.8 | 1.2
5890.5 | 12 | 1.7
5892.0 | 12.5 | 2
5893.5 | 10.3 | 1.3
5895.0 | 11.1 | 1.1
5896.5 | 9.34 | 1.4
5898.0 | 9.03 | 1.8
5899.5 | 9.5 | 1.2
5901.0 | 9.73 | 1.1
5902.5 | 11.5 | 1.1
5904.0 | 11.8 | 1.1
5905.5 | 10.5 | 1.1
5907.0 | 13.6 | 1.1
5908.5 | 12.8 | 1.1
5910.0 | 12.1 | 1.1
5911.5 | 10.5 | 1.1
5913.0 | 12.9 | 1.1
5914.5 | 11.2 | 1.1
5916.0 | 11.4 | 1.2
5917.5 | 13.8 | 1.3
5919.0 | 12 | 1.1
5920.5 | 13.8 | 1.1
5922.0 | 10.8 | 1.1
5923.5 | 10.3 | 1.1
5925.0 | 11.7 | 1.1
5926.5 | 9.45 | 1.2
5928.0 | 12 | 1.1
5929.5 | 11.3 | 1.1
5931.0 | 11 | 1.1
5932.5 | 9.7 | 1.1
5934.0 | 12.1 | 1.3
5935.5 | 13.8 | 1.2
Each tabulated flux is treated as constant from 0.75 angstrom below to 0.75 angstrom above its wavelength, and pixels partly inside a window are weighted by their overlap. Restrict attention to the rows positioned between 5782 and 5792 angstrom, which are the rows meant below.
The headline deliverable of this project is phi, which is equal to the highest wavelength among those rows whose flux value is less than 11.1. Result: 5790.0 angstrom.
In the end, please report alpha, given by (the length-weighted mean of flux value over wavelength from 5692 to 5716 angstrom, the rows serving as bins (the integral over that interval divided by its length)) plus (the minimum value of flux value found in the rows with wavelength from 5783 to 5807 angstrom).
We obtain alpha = 21.4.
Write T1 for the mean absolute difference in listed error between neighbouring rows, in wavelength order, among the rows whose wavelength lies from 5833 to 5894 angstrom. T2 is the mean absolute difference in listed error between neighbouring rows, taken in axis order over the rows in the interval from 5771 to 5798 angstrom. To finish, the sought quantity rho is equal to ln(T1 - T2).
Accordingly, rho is -3.0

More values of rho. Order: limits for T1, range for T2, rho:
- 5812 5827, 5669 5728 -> -4.2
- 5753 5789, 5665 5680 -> -6.5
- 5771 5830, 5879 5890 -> -4.0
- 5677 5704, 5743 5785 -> -5.2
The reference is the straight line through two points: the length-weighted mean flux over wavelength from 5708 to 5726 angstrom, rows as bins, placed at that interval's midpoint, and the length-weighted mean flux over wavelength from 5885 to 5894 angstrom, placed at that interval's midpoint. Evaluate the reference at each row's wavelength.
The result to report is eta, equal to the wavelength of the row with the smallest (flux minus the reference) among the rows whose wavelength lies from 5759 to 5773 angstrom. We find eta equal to 5770.5 angstrom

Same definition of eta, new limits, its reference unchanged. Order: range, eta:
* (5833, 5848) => 5833.5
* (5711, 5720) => 5715.0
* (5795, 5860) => 5817.0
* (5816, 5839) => 5817.0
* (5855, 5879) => 5863.5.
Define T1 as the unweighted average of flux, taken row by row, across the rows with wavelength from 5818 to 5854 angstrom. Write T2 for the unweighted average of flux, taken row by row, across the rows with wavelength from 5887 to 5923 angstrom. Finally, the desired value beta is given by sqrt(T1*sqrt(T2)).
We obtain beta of 6.25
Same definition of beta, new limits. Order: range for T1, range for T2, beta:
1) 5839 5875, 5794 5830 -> 6.27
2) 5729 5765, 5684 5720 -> 6.16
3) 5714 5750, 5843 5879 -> 6.26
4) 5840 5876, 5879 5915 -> 6.22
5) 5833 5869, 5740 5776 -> 6.23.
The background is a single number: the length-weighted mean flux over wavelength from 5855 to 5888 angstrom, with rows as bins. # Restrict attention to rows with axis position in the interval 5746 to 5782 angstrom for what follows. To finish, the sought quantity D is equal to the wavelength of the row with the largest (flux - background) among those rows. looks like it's 5776.5 angstrom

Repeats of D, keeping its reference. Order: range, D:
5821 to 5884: 5832.0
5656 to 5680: 5664.0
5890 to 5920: 5917.5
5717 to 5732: 5718.0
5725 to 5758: 5740.5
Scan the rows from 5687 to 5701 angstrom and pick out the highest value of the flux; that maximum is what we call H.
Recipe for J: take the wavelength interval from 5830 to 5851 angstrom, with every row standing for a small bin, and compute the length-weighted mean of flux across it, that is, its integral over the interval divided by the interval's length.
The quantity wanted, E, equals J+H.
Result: 25.2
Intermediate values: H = 13.6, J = 11.6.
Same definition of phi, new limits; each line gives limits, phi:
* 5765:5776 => 5772.0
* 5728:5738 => 5737.5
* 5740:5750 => 5748.0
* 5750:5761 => 5760.0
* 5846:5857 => 5854.5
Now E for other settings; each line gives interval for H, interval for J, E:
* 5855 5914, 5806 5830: 24.5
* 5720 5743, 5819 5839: 25.0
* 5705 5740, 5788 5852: 25.8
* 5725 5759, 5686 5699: 25.5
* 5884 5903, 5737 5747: 24.4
